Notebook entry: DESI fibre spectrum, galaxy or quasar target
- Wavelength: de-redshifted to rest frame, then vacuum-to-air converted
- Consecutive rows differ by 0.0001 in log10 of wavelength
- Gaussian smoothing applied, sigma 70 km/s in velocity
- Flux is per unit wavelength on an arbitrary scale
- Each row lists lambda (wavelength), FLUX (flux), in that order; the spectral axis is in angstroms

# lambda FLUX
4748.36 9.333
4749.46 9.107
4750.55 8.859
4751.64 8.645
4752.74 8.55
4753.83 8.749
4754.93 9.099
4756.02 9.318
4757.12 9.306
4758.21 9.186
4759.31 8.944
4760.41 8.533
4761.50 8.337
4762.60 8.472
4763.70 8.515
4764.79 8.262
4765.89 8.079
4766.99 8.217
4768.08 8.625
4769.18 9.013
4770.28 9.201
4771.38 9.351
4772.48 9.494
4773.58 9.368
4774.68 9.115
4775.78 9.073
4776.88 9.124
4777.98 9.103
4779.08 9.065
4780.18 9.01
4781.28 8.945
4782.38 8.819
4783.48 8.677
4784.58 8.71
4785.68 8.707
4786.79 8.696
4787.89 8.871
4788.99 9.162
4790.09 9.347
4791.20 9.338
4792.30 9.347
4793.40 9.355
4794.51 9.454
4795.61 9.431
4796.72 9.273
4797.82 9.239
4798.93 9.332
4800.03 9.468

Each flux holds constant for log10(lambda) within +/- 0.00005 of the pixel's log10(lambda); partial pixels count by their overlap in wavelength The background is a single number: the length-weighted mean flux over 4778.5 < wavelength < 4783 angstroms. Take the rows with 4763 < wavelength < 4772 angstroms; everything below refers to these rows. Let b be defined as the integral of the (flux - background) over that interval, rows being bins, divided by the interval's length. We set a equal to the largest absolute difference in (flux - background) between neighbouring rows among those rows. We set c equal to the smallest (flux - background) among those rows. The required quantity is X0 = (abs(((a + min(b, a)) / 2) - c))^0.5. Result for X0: 0.97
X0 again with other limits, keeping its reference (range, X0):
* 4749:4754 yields 0.67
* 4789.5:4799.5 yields 0.34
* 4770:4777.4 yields 0.38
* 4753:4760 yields 0.66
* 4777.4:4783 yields 0.47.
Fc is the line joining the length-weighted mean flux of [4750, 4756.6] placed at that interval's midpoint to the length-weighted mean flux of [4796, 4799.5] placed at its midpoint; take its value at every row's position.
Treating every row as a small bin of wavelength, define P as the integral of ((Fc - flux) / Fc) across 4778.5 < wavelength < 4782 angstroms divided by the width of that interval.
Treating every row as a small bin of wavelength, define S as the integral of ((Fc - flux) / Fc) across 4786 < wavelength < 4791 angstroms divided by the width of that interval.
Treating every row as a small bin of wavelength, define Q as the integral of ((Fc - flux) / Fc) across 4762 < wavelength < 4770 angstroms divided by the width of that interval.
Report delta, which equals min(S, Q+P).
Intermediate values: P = 0.014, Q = 0.057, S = 0.02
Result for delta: 0.019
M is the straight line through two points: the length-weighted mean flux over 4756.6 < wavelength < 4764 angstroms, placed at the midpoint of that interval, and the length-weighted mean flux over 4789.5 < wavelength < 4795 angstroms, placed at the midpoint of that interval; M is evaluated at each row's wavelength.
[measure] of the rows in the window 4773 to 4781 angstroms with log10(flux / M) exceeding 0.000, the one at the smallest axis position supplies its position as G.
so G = 4773.58 angstroms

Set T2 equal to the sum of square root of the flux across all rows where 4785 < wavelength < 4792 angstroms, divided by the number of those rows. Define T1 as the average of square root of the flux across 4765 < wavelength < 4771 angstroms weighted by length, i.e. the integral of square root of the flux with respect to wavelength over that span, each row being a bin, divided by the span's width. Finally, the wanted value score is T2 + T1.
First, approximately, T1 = 2.935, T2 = 3.00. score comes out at 5.94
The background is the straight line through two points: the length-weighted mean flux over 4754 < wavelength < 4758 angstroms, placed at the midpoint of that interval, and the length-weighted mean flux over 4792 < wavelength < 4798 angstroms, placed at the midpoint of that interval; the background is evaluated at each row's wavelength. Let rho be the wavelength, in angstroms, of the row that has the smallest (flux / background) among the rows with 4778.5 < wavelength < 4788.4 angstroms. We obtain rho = 4783.48 angstroms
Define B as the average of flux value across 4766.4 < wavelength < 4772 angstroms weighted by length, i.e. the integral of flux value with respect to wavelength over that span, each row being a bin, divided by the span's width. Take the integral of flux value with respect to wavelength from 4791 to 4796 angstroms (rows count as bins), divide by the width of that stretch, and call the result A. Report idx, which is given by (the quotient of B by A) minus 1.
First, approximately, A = 9.40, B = 8.88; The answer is -0.055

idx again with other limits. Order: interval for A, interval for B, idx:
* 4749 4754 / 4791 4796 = 0.069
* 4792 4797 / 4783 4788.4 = -0.069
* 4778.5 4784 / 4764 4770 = -0.048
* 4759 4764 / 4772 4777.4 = 0.081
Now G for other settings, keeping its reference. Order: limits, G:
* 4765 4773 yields 4769.18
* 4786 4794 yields 4790.09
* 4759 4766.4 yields 4759.31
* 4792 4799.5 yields 4794.51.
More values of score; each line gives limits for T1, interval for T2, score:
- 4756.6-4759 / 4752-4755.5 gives 6.00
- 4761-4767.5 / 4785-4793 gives 5.89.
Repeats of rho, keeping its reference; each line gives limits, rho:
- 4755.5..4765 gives 4764.79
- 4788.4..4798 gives 4788.99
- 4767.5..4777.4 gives 4768.08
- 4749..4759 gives 4752.74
